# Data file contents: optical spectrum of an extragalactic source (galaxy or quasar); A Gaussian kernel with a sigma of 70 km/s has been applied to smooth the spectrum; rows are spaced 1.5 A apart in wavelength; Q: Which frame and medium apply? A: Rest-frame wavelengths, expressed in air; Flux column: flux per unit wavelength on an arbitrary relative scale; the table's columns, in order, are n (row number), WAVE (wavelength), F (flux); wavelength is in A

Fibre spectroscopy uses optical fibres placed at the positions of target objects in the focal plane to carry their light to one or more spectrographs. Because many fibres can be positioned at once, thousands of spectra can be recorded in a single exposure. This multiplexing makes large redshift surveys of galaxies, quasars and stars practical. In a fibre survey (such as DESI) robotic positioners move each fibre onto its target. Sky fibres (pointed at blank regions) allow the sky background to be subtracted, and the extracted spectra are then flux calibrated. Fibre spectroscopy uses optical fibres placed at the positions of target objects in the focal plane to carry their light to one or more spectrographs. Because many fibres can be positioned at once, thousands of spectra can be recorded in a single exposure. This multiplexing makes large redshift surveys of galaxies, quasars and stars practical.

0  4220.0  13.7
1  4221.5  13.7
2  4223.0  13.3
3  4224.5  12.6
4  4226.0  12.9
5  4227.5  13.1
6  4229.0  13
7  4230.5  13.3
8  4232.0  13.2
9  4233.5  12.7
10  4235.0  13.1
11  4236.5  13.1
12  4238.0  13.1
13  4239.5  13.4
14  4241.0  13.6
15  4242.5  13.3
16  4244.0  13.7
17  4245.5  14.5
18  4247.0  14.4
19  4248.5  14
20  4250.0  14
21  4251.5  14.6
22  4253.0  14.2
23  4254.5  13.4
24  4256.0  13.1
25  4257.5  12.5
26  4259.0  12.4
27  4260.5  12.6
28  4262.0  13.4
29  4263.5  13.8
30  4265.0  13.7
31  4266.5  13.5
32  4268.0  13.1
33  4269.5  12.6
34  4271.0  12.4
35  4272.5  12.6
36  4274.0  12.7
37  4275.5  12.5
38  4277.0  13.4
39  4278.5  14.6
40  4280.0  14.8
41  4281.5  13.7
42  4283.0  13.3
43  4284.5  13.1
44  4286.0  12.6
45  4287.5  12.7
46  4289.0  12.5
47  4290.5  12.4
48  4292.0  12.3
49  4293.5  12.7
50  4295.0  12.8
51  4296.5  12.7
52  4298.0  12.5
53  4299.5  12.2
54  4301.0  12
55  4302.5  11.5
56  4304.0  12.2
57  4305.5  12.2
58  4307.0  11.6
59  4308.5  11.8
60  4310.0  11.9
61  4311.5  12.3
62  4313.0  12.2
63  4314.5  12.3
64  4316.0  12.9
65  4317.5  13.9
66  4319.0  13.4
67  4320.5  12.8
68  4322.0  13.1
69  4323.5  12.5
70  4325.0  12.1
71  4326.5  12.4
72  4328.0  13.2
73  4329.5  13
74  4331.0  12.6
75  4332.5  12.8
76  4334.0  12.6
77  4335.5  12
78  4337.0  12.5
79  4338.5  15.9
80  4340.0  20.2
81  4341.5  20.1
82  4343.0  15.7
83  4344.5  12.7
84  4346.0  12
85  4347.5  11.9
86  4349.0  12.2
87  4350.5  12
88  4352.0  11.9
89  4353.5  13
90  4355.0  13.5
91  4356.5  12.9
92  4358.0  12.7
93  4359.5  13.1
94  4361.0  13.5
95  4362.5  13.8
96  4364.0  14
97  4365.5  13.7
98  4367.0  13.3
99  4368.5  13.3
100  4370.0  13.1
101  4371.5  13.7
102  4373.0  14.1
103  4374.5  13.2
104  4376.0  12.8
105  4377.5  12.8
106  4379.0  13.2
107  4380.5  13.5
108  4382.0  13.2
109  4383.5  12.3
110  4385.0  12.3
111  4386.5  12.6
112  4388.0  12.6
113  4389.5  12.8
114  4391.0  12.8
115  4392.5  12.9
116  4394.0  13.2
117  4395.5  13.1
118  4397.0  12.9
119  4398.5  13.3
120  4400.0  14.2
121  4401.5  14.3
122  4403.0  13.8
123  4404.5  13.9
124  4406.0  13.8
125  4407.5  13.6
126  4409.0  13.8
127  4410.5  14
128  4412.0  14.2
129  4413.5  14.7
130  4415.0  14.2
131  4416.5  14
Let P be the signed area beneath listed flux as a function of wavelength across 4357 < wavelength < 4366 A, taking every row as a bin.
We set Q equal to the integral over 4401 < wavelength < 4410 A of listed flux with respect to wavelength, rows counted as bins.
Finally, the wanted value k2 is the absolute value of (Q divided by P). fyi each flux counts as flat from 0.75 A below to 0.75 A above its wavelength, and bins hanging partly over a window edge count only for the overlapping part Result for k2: 1.03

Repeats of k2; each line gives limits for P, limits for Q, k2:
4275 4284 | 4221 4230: 0.95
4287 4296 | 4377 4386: 1.02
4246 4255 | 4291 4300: 0.89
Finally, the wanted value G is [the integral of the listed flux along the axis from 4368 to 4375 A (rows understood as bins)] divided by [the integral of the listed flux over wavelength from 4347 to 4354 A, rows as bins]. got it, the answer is 1.11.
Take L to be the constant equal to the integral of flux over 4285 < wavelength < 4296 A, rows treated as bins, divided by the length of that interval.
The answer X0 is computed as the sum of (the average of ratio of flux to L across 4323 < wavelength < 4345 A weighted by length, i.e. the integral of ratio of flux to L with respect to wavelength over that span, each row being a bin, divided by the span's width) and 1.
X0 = 2.12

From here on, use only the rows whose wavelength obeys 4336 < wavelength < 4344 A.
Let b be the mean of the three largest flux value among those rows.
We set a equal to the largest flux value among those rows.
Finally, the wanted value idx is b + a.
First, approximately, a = 20.2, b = 18.7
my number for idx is 38.9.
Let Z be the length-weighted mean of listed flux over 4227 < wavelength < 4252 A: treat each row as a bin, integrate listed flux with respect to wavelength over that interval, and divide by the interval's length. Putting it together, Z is 13.5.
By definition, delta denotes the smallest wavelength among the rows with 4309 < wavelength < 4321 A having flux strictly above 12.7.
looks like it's 4316.0 A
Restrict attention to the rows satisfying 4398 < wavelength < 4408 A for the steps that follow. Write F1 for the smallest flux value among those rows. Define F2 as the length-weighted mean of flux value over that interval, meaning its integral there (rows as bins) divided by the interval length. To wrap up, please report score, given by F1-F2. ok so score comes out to -0.6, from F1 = 13.3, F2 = 13.9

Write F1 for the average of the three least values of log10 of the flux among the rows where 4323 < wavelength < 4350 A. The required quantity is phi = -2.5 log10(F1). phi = -0.08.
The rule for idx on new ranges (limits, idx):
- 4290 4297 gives 25.5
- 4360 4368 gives 27.8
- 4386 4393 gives 25.7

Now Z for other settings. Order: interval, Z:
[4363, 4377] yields 13.5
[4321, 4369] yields 13.4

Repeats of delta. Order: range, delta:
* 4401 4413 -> 4401.5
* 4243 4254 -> 4244.0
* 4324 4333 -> 4328.0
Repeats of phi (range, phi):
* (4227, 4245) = -0.11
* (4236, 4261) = -0.10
